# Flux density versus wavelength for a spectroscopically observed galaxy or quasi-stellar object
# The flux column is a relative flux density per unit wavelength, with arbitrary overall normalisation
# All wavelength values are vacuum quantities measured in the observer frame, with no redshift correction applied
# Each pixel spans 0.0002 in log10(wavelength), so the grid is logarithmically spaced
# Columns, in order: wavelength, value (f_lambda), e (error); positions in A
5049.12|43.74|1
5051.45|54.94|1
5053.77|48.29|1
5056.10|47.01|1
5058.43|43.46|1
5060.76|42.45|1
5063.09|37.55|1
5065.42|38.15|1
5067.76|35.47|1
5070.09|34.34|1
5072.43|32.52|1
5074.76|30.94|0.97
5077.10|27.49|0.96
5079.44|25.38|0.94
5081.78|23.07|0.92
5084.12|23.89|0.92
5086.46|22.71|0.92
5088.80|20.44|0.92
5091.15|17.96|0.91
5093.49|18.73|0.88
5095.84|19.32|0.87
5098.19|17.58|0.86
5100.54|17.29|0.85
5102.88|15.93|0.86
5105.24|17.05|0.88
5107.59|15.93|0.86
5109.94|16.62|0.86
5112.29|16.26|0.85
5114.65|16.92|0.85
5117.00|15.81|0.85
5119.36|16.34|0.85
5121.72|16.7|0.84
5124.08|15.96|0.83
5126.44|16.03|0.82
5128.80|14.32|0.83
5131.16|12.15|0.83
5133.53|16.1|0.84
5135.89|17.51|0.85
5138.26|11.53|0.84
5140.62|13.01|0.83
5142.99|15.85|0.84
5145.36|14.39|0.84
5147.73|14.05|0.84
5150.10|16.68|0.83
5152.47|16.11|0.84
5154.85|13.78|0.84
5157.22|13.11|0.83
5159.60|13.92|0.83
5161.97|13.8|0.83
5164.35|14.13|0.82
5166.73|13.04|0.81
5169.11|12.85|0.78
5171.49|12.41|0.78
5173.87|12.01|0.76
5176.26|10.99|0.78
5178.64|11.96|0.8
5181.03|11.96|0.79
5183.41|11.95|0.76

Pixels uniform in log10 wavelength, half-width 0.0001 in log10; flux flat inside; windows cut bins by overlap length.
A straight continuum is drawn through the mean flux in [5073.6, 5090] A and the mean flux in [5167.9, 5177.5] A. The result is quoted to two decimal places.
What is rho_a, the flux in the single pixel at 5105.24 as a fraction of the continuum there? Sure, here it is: 0.79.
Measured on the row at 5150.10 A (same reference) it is 1.09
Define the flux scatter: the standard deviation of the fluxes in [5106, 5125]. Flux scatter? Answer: 0.4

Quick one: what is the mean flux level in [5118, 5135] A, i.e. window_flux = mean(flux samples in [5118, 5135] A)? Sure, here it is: 15.4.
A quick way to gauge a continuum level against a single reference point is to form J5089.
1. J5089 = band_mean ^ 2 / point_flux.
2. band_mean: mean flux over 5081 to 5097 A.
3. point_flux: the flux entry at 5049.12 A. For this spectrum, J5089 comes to 10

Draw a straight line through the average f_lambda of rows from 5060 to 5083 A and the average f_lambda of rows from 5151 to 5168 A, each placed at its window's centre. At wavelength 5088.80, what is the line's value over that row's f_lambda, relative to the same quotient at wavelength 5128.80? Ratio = 1.0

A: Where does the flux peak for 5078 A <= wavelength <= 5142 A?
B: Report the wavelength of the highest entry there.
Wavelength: 5079.44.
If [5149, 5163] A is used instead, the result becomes 5150.10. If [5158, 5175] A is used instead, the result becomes 5164.35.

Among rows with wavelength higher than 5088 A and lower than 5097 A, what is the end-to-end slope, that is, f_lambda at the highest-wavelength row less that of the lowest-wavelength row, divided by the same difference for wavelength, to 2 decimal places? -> -0.16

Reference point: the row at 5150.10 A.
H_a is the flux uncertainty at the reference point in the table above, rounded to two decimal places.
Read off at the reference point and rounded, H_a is 0.83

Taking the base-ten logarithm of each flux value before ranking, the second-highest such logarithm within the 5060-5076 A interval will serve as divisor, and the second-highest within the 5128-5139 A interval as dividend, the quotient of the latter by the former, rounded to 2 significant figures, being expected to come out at 0.76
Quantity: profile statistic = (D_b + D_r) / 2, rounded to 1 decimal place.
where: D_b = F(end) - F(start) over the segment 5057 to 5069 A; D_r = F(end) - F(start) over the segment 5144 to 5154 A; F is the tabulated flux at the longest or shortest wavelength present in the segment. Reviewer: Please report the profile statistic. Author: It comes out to -3.1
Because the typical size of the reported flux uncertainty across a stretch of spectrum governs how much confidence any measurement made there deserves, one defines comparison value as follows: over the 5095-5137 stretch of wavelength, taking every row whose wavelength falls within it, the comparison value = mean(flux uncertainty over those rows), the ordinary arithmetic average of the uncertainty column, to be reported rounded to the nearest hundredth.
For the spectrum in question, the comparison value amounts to 0.85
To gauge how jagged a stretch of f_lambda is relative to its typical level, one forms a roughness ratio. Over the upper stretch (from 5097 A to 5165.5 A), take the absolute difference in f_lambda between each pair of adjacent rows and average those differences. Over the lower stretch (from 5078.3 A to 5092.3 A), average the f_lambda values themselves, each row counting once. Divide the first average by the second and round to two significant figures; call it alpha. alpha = 0.060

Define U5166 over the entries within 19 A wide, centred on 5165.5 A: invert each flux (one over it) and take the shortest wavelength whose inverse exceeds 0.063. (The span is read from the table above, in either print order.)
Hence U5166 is 5157.22 A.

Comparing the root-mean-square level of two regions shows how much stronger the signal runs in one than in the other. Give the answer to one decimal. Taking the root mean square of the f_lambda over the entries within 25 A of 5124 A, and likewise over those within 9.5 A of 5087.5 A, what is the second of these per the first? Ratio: 1.4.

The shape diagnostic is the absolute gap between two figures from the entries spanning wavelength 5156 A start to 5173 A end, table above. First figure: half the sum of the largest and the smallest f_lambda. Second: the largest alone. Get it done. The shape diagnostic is 0.9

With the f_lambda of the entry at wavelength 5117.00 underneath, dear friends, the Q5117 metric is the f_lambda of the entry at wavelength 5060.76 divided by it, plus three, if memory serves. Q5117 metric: 5.7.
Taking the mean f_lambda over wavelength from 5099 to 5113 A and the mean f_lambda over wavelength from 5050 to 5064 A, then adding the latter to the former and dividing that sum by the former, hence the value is 3.8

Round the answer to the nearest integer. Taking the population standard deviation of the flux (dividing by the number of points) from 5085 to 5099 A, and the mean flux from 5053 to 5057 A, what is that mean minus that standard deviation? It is 46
